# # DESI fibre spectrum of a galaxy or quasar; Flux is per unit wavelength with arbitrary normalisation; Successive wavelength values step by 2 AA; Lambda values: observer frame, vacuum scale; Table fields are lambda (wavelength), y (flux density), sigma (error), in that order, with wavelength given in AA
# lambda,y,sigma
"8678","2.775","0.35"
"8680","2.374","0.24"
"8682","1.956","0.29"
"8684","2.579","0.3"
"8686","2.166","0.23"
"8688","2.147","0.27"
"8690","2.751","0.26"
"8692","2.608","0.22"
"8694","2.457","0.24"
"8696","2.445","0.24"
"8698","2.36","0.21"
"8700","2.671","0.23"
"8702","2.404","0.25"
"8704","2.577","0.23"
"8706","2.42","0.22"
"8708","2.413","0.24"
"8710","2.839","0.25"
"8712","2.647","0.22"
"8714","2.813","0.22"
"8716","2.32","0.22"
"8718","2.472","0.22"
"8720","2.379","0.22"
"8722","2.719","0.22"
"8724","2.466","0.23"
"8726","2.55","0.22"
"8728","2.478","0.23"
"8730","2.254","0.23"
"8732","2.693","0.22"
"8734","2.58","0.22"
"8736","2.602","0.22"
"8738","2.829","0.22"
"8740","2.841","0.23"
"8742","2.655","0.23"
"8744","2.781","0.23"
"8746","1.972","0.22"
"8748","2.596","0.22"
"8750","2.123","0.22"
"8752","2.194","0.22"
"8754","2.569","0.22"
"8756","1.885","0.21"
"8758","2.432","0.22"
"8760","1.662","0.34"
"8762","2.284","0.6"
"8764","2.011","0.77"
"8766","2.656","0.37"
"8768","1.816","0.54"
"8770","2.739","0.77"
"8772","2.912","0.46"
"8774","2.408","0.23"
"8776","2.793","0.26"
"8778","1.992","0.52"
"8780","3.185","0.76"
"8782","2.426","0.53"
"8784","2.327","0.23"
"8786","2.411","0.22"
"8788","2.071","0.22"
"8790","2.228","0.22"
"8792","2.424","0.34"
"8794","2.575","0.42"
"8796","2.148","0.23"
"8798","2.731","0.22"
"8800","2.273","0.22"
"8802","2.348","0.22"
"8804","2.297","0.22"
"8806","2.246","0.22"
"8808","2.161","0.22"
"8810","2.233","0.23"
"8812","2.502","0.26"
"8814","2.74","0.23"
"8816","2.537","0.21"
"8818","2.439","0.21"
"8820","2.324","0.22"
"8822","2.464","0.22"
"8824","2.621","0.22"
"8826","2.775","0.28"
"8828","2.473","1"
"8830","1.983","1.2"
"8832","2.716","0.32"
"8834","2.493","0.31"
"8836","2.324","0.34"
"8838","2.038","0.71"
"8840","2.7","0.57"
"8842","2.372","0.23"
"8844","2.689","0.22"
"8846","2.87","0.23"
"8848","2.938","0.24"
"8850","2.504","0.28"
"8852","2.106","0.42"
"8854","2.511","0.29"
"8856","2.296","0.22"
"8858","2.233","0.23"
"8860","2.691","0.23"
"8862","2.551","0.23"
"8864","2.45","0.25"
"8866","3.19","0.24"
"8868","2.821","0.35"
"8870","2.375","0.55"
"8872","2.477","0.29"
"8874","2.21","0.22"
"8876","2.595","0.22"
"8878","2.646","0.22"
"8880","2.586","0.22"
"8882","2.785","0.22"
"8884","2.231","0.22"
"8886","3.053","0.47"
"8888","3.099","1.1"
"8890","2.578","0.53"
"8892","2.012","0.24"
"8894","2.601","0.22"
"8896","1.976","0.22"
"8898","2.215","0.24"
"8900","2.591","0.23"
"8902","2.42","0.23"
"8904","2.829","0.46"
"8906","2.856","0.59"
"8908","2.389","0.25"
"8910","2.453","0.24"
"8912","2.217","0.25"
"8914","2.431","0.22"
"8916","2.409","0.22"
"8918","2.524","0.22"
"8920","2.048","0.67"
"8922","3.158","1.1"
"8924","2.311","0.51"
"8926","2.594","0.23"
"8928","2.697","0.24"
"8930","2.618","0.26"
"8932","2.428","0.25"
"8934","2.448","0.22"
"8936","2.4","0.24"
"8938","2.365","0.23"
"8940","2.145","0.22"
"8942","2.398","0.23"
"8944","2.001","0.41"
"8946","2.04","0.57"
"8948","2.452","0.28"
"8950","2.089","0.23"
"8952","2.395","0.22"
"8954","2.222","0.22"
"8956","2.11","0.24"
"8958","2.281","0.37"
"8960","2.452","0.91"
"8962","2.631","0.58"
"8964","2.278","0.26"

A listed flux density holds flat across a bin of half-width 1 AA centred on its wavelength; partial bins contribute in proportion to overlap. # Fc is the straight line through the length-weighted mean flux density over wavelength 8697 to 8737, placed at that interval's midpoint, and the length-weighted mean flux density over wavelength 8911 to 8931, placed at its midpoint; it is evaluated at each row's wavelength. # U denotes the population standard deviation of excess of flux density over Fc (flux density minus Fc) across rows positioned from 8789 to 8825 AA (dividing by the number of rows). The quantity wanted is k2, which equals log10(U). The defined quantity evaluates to -0.746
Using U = 0.18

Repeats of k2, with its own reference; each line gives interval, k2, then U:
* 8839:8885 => -0.590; 0.26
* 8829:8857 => -0.540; 0.29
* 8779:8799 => -0.515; 0.31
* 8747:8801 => -0.462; 0.35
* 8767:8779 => -0.383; 0.41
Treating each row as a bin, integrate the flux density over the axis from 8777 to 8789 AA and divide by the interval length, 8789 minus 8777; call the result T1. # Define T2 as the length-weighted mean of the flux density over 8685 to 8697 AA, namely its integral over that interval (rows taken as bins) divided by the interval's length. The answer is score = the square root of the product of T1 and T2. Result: 2.42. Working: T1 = 2.40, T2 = 2.43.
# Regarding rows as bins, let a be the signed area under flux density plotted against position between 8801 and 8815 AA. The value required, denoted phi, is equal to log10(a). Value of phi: 1.52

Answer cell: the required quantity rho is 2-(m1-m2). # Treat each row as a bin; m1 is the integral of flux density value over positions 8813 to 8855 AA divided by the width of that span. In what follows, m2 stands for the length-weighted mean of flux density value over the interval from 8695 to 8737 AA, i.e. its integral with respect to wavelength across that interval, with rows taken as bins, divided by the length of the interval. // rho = 2.02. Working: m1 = 2.51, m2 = 2.529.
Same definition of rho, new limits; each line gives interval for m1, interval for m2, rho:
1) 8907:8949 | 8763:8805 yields 2.01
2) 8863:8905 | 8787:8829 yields 1.85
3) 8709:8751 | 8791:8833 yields 1.88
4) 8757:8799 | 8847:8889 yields 2.20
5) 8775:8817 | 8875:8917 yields 2.11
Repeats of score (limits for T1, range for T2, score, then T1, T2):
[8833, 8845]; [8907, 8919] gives 2.42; 2.44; 2.40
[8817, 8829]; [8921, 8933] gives 2.57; 2.52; 2.63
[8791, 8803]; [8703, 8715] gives 2.52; 2.42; 2.62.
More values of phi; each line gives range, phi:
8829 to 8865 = 1.95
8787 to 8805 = 1.63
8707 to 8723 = 1.61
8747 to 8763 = 1.55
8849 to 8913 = 2.21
